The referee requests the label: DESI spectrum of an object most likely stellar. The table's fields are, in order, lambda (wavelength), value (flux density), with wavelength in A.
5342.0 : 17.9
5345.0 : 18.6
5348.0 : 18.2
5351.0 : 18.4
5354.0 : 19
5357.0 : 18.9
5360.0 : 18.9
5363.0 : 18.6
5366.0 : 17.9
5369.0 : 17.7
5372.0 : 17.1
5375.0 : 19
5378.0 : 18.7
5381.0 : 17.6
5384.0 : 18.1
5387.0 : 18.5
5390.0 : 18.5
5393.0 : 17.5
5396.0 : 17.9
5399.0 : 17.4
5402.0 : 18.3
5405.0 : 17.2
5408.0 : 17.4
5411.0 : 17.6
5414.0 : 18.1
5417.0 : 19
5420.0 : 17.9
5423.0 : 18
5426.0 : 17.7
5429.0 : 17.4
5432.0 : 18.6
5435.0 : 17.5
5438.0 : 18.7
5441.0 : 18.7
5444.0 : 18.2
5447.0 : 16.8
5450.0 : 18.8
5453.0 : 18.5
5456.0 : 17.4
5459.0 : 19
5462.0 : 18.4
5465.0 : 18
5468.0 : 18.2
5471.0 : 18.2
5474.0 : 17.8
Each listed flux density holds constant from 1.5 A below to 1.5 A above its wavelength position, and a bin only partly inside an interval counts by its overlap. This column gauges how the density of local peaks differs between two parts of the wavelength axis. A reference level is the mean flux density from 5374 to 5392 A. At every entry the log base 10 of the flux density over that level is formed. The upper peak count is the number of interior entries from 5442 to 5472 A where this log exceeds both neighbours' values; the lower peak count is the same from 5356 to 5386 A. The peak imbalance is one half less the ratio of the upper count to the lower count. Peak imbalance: -1.50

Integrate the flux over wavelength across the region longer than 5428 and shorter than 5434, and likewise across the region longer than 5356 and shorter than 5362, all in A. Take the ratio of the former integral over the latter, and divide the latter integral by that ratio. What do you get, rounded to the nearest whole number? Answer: 119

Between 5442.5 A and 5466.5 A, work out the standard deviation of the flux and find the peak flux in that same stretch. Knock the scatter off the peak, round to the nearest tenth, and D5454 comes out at 18.3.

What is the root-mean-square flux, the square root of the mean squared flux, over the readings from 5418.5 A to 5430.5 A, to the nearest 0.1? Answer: 17.8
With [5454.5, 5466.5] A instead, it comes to 18.2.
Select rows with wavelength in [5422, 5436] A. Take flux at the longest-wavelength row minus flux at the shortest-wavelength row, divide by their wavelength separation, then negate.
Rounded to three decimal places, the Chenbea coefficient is 0.042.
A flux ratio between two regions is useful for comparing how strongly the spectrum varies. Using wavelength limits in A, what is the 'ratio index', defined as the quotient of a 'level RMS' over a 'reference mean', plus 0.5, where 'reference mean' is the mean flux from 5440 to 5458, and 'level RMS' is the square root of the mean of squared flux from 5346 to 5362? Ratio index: 1.53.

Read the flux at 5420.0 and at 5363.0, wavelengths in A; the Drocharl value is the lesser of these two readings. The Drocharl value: 17.9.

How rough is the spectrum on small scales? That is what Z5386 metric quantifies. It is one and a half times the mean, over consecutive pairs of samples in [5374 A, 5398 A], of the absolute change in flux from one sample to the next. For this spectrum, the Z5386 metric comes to 0.8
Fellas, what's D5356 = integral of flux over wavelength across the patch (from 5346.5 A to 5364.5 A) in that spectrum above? 336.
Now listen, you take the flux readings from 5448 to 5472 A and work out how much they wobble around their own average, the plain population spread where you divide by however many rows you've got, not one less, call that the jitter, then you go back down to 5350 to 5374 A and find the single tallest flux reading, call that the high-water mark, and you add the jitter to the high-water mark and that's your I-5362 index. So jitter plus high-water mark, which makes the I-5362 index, 19.5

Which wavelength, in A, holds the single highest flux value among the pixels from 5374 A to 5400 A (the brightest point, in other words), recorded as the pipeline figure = 5375.0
